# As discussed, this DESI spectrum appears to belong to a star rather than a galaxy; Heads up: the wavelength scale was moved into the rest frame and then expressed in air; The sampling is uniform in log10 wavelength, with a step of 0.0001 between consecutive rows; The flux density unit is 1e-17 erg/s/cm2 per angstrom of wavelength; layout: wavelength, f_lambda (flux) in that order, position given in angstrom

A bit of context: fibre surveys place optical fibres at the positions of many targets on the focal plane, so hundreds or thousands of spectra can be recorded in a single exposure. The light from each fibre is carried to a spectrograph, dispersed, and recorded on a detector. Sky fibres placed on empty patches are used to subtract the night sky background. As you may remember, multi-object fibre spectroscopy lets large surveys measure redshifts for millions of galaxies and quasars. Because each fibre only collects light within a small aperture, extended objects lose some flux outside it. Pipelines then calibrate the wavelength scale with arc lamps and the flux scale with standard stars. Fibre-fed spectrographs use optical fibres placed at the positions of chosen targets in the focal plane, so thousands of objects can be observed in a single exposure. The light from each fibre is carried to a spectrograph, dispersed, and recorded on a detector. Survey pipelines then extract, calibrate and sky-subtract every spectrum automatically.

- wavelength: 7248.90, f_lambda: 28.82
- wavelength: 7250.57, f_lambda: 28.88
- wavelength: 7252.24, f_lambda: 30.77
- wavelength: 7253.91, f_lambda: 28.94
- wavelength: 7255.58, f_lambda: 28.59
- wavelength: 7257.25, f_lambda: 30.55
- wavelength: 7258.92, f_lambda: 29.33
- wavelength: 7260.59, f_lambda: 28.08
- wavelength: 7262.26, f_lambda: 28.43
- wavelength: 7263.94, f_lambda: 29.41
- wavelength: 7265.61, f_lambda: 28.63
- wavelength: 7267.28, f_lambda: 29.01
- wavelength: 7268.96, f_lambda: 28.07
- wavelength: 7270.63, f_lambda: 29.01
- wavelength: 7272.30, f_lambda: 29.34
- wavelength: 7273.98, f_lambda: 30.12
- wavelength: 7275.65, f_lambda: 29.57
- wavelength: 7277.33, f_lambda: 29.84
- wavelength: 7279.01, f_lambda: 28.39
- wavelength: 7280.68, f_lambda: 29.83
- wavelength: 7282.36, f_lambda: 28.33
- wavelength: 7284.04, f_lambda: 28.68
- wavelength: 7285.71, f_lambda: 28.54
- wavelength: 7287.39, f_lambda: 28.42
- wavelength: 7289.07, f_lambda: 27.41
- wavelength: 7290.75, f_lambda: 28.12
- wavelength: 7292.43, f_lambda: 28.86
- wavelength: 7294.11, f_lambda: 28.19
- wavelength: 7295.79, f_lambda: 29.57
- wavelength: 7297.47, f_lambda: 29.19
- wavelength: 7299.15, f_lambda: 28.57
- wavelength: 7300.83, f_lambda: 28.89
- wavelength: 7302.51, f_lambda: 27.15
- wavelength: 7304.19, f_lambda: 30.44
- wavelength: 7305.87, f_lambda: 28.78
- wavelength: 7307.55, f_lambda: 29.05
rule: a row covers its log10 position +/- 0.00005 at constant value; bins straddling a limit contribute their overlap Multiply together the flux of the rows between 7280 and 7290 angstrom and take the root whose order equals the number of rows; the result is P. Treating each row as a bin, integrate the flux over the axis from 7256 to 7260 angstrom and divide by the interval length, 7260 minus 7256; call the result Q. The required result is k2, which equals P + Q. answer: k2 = 58.2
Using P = 28.5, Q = 29.7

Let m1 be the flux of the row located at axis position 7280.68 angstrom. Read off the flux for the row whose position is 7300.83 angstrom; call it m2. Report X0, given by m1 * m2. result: 862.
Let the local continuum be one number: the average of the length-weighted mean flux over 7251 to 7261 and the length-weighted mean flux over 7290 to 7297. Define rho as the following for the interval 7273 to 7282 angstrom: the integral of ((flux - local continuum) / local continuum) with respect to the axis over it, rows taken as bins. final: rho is 0.128 angstrom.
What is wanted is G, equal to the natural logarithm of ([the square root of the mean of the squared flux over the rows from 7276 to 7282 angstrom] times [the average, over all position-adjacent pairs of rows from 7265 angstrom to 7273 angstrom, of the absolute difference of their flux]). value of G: 2.95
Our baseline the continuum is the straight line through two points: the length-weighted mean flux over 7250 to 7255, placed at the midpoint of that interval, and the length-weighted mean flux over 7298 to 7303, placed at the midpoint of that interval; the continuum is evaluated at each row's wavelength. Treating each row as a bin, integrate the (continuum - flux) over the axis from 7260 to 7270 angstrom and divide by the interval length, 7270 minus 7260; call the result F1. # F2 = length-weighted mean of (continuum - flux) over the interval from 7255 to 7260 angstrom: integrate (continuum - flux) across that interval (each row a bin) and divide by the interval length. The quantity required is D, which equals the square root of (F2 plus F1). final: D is 0.72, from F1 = 0.6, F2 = -0.1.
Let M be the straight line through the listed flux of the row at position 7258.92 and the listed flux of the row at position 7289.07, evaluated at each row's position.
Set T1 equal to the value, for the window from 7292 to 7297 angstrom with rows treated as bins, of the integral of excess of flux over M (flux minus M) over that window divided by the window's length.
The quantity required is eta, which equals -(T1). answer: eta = -1.8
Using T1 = 1.83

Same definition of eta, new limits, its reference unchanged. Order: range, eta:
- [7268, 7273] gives -0.2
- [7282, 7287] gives -0.8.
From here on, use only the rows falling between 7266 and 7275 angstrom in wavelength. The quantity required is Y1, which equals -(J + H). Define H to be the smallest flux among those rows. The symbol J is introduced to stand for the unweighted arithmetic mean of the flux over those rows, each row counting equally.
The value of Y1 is -57.2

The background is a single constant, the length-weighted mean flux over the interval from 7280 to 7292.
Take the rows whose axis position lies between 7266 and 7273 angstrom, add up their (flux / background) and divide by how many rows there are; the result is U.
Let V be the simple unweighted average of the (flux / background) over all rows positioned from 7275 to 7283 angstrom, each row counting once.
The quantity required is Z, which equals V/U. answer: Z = 1.01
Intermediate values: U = 1.01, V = 1.03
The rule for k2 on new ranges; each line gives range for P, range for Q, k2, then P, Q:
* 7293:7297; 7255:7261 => 58.1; 28.9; 29.3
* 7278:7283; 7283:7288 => 57.4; 28.8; 28.6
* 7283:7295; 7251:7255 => 58.0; 28.3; 29.7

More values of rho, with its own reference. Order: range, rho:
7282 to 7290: -0.219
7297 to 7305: -0.066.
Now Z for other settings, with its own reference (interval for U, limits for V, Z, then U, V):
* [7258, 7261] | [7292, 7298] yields 1.01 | 1.01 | 1.02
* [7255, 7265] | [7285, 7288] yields 0.98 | 1.02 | 1.00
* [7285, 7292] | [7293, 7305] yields 1.03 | 0.99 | 1.01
